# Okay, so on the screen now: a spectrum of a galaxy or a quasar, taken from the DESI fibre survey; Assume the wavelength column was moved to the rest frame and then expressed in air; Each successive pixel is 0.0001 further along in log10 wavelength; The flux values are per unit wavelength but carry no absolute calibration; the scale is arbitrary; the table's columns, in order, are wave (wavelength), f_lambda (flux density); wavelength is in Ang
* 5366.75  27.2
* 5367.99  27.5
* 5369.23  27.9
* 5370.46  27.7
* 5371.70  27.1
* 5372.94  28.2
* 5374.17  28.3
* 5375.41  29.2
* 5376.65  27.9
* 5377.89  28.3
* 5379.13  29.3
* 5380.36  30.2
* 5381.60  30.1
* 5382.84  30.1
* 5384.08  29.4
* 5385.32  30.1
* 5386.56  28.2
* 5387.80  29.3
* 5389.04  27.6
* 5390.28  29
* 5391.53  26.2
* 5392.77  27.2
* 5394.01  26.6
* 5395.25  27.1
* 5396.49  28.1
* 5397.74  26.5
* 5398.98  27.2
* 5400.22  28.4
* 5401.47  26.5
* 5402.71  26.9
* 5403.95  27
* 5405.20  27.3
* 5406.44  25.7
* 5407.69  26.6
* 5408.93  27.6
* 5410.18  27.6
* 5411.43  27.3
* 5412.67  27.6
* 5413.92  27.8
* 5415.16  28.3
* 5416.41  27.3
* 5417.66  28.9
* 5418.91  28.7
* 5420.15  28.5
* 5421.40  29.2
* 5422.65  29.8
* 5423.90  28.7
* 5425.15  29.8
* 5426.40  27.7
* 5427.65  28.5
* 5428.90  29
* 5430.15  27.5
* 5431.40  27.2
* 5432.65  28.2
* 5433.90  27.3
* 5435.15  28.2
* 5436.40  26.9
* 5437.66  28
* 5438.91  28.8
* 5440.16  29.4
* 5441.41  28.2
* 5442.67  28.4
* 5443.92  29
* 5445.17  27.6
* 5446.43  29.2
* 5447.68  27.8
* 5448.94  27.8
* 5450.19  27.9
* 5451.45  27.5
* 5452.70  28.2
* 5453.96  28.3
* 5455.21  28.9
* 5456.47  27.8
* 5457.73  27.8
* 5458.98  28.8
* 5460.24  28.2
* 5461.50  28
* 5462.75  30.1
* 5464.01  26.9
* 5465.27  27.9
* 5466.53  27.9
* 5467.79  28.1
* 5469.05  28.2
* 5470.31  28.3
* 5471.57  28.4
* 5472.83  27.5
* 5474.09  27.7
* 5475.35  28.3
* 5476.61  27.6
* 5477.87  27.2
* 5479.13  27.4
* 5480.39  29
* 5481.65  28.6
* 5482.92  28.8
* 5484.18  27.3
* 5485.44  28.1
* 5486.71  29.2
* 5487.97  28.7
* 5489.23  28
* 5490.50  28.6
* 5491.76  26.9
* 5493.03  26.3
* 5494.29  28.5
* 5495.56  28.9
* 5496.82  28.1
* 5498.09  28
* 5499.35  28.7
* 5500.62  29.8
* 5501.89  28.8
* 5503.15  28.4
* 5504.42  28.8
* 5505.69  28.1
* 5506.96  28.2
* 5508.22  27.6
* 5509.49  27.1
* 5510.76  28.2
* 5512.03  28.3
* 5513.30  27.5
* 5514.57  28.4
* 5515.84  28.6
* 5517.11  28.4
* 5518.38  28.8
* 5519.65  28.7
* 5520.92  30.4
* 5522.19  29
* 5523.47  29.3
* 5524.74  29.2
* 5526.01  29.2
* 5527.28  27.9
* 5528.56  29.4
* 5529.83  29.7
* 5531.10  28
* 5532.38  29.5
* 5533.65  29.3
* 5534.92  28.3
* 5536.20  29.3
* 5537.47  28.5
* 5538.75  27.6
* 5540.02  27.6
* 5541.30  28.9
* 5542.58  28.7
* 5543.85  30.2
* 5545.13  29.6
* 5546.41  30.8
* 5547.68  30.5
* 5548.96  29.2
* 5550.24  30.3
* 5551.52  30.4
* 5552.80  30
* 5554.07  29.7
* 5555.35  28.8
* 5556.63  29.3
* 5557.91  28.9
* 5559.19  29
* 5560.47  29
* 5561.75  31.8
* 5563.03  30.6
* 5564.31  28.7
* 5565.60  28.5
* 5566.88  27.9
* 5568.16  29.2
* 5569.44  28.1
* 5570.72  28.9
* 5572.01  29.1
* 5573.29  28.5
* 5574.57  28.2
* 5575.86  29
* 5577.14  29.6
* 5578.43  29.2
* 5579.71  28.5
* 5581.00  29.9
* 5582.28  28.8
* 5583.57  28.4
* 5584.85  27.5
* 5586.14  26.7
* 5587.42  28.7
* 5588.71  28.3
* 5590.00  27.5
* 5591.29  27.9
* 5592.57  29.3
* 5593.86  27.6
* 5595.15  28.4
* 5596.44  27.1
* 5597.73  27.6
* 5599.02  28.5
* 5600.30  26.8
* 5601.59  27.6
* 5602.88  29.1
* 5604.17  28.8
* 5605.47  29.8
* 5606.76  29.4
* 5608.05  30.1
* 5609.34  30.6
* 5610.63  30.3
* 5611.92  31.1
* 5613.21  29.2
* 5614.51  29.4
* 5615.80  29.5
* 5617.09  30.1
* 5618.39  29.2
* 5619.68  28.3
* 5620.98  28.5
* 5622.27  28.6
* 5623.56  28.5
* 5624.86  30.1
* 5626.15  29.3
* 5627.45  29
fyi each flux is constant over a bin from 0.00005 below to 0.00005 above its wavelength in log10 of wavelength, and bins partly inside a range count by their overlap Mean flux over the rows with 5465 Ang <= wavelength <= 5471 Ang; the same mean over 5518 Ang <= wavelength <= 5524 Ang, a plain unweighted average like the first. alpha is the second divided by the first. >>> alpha 1.04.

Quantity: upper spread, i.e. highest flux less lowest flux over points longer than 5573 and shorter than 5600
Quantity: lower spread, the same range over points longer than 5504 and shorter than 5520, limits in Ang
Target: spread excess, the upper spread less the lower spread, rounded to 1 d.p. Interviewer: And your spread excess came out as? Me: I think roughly 1.5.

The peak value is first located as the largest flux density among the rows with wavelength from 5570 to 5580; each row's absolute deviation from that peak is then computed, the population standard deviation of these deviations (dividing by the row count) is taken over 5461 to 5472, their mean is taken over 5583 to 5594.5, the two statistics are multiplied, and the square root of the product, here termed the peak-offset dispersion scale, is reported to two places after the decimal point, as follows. 0.94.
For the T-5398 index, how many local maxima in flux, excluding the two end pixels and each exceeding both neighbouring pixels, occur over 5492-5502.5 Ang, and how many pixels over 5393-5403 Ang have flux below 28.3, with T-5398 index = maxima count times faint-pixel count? 14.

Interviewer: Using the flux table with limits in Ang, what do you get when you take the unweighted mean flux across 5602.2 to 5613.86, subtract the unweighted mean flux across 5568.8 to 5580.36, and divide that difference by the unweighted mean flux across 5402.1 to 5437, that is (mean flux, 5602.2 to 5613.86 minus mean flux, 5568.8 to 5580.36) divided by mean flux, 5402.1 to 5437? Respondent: 0.037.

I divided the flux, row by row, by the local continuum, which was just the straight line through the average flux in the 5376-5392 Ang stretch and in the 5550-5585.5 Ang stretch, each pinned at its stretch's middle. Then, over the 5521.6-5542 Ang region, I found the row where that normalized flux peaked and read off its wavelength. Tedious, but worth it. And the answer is 5529.83 Ang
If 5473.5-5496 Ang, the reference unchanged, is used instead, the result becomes 5486.71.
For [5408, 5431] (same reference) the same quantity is 5422.65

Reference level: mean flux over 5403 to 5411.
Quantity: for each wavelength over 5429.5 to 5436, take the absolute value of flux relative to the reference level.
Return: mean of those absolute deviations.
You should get 0.71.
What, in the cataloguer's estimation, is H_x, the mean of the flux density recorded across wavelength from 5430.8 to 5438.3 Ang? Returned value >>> 27.6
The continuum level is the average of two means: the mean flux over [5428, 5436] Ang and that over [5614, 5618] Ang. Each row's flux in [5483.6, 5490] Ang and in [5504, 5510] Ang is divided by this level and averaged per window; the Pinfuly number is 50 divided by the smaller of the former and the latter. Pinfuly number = 51.5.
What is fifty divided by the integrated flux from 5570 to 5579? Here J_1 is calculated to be 0.192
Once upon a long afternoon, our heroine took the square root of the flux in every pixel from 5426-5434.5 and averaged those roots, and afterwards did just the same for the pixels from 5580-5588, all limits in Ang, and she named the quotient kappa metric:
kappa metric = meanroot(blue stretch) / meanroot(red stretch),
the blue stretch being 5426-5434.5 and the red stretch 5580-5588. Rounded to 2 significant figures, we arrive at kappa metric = 0.99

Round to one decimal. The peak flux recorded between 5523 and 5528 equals 29.3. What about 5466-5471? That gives 28.3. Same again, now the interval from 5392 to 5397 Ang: 28.1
